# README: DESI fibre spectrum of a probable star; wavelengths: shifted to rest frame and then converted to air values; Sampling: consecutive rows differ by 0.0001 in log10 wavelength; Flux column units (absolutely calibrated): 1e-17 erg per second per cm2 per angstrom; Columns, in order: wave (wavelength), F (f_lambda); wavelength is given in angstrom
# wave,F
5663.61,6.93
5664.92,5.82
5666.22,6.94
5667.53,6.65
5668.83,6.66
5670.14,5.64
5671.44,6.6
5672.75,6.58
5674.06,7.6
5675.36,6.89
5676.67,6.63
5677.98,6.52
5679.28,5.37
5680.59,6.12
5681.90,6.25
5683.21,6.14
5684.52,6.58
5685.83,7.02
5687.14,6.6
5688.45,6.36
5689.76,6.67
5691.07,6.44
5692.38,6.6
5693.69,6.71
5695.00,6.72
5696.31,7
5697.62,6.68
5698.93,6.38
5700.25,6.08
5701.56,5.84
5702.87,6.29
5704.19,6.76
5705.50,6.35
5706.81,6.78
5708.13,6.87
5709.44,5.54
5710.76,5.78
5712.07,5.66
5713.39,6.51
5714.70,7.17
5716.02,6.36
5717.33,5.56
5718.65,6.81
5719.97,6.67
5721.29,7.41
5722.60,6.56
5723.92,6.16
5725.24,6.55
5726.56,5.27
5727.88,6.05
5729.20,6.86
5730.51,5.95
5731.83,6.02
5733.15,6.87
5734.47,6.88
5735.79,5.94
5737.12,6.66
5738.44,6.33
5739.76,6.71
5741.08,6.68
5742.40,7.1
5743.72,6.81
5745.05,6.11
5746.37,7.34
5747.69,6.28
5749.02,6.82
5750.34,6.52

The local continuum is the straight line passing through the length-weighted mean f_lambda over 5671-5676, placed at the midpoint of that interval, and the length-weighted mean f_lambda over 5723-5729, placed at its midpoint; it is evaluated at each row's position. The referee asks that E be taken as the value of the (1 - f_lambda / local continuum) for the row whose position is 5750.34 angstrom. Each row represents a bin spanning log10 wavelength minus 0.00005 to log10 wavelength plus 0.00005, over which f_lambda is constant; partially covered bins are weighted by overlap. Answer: -0.144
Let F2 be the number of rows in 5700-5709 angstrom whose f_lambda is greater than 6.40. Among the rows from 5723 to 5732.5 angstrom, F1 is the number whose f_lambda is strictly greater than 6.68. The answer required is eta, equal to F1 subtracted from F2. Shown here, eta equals 2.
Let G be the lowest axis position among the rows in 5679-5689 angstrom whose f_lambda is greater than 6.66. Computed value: 5685.83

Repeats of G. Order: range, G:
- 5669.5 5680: 5674.06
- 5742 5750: 5742.40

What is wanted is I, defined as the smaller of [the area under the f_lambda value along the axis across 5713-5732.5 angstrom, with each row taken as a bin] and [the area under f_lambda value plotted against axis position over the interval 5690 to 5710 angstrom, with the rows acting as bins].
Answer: 125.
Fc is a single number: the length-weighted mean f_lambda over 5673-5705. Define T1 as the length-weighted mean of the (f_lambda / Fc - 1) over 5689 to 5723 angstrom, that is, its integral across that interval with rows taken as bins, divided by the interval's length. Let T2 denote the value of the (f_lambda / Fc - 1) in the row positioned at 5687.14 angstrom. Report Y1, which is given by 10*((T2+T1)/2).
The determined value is 0.04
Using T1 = -0.006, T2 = 0.01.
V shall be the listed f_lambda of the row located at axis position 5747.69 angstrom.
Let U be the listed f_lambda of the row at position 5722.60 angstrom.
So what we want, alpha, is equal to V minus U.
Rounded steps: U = 6.56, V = 6.28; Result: -0.3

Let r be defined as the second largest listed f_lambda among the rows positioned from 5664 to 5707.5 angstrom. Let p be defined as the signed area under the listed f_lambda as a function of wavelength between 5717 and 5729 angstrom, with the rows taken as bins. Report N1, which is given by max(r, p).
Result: 76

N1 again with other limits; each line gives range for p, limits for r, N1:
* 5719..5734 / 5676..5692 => 96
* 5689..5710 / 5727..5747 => 136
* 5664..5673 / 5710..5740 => 58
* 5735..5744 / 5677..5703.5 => 59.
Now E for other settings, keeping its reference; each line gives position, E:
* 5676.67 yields 0.036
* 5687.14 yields 0.017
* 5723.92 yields -0.006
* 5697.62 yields -0.021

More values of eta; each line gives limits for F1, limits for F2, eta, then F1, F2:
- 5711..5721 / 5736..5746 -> 3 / 2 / 5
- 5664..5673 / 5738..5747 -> 4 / 1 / 5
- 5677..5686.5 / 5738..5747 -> 4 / 1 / 5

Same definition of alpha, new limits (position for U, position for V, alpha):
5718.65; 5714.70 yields 0.4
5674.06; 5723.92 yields -1.4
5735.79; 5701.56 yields -0.1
